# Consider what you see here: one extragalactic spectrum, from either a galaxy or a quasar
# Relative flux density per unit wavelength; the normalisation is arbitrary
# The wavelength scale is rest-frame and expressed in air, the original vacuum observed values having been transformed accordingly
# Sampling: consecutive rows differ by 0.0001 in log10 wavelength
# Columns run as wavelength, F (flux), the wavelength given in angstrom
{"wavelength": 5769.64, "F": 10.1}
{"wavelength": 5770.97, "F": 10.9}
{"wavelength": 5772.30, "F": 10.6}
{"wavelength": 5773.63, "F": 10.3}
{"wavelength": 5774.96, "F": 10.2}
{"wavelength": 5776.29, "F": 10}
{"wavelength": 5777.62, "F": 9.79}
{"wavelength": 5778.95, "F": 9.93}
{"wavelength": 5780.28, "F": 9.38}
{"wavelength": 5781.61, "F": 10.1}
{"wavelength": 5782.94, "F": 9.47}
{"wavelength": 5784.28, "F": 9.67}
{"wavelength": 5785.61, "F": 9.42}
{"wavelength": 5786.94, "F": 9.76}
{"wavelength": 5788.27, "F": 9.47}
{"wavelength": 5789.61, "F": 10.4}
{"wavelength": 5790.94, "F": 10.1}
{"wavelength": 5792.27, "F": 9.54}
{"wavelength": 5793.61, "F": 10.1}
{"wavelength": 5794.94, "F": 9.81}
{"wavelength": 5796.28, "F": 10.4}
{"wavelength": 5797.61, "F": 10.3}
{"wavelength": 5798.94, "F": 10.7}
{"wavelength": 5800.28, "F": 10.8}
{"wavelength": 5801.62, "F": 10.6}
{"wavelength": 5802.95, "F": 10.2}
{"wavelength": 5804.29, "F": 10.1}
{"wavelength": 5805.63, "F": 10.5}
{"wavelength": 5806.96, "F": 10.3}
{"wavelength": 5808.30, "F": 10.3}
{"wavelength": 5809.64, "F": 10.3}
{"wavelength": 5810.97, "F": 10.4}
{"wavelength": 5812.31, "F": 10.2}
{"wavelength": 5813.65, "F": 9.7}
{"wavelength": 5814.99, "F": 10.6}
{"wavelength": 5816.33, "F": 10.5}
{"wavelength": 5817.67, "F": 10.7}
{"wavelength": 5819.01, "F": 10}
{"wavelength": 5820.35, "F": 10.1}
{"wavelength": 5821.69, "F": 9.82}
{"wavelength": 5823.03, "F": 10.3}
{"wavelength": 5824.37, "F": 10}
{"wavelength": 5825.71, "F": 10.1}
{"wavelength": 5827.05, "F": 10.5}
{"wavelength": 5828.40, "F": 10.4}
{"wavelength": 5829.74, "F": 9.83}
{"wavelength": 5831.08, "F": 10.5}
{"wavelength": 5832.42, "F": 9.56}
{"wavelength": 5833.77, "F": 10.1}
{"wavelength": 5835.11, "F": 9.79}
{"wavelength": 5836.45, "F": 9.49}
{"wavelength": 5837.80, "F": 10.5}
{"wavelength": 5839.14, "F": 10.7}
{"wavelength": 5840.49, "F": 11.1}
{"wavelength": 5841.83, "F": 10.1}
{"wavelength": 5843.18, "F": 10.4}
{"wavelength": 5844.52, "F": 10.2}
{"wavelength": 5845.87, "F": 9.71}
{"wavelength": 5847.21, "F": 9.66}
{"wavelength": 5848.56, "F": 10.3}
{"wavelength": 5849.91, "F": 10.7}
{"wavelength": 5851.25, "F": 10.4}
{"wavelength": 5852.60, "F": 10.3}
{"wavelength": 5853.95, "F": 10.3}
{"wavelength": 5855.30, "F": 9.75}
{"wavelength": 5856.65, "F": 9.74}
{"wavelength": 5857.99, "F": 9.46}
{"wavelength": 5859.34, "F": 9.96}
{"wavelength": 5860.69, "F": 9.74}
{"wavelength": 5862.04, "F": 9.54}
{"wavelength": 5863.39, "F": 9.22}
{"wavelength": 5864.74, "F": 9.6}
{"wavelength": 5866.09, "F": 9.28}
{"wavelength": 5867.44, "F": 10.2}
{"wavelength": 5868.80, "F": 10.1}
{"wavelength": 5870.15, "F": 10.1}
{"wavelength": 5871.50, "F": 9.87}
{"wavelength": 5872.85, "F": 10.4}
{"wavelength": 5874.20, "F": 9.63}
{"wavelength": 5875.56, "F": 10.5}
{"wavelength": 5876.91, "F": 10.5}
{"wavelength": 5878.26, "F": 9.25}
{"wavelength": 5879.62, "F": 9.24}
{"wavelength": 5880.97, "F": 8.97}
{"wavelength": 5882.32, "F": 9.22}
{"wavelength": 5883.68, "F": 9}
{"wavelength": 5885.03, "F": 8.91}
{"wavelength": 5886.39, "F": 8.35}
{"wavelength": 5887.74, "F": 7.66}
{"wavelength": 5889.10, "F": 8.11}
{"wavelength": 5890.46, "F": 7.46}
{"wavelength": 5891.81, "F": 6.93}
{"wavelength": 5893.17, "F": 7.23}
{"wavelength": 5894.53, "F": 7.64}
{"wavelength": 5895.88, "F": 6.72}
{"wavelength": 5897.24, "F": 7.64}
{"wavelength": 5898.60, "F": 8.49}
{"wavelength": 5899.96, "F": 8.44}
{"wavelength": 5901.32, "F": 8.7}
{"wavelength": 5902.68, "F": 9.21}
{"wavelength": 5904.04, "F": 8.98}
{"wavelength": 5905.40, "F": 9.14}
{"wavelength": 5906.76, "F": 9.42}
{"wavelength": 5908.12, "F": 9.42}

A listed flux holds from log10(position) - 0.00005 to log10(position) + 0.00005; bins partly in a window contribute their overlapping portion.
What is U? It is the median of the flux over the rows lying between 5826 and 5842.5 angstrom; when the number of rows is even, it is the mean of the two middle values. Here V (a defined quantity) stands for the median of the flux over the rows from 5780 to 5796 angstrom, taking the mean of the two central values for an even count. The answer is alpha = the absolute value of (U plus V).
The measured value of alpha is 20.0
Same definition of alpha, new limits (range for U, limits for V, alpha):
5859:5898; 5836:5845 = 19.6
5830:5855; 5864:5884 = 19.9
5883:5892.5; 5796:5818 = 18.5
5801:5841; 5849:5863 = 20.2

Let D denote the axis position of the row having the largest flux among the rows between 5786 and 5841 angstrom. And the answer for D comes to 5840.49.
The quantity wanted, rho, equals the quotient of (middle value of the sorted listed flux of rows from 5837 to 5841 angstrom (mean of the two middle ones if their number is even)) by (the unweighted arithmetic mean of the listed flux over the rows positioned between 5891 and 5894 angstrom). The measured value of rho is 1.51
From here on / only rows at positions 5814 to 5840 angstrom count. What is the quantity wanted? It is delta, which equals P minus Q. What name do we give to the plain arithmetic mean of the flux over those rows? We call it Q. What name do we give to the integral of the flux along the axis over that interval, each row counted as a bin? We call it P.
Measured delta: 255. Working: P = 265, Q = 10.2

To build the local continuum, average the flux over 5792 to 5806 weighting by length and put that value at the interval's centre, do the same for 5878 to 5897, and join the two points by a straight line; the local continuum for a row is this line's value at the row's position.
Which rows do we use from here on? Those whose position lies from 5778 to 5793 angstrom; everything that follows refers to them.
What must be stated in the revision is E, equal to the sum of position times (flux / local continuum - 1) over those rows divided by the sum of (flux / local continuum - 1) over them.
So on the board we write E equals 5784.9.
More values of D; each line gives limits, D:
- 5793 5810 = 5800.28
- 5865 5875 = 5872.85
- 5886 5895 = 5886.39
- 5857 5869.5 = 5867.44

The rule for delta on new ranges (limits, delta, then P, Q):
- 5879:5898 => 145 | 153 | 8.1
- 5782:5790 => 68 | 77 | 9.7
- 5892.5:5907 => 112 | 120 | 8.3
